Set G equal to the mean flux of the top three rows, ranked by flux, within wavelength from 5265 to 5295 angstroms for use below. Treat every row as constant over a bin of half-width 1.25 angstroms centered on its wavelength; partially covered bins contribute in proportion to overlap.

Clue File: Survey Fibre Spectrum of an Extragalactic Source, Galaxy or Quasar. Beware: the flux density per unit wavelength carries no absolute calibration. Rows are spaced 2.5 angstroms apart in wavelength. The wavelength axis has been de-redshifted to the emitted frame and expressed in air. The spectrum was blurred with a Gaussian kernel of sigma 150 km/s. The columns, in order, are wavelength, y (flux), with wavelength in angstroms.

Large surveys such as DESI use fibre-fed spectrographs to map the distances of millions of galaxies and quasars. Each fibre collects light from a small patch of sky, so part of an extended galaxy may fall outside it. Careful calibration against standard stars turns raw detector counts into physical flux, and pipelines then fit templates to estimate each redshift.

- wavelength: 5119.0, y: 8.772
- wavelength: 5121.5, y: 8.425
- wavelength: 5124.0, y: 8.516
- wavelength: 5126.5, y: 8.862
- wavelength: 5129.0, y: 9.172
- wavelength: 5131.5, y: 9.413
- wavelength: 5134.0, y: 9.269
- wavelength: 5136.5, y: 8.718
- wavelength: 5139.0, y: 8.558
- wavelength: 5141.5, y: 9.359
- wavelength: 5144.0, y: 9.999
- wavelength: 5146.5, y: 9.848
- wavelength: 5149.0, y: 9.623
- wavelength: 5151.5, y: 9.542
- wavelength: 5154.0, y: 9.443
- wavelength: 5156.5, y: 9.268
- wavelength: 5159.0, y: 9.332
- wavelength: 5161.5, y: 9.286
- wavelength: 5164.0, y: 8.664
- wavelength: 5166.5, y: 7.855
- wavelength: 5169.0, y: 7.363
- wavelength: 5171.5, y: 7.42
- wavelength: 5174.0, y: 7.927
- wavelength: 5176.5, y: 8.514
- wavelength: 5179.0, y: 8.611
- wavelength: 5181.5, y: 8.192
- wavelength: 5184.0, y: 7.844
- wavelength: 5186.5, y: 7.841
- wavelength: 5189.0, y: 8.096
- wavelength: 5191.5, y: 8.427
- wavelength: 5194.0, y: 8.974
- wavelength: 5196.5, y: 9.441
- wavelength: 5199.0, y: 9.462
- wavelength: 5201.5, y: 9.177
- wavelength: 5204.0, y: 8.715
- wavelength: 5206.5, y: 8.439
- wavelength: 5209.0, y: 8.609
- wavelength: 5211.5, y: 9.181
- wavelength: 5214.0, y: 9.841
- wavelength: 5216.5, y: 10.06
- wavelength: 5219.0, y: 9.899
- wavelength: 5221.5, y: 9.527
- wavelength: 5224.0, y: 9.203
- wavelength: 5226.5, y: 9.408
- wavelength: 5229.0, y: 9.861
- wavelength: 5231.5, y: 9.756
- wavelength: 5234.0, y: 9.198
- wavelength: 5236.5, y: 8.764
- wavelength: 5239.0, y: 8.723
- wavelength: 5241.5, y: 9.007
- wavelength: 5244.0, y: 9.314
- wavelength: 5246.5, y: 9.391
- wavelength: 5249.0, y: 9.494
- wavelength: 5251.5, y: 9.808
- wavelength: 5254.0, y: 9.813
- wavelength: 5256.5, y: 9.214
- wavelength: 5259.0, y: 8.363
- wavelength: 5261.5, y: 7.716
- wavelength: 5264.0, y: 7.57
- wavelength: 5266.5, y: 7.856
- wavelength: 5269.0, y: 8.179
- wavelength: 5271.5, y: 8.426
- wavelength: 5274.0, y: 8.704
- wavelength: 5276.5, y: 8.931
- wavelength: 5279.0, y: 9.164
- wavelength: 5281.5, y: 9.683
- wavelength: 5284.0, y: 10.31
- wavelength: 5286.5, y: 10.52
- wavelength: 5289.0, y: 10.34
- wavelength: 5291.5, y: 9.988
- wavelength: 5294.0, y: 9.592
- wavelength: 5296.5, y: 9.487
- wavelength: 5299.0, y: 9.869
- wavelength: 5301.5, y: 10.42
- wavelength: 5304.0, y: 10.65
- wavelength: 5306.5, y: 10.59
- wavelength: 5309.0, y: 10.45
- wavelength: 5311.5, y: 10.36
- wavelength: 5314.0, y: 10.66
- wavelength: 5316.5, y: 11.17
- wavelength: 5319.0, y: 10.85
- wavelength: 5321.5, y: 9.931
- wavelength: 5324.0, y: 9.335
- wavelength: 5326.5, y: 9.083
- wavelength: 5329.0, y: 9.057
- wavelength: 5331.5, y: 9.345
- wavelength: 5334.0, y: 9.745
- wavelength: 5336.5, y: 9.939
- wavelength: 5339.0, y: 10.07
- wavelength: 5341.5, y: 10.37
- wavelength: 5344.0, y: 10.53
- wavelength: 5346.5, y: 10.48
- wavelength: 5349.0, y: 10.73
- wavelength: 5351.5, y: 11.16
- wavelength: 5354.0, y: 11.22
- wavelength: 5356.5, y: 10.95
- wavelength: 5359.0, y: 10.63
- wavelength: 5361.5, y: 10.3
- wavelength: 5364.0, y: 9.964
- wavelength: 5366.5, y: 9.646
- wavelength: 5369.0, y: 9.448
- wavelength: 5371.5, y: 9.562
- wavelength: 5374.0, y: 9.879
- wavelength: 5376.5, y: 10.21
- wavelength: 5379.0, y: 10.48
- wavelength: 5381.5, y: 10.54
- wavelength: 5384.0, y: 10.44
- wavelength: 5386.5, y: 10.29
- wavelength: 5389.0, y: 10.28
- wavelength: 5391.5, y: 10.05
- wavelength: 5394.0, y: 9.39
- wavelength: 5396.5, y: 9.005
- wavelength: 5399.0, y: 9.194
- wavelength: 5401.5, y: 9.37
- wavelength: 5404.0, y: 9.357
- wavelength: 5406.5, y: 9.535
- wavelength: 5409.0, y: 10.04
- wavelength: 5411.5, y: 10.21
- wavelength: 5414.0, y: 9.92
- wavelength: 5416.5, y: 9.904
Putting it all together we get 10.4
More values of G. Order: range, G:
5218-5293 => 10.4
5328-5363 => 11.1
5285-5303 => 10.4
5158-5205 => 9.4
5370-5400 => 10.5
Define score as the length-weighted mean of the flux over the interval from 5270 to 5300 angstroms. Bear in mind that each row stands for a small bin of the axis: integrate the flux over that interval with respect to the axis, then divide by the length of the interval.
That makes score 9.6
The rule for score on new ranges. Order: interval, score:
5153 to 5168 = 8.9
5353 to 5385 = 10.2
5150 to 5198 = 8.5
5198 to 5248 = 9.3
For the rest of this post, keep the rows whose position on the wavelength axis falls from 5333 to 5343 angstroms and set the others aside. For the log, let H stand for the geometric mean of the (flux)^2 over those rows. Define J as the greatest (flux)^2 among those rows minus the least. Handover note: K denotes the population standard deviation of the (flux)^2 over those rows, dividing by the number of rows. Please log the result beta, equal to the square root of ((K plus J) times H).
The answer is 42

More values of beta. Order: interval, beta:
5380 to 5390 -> 29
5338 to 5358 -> 61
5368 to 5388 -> 55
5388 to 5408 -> 54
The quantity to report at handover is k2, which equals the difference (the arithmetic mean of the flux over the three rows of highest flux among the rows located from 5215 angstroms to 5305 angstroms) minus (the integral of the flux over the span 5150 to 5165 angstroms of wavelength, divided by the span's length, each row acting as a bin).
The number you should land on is 1.3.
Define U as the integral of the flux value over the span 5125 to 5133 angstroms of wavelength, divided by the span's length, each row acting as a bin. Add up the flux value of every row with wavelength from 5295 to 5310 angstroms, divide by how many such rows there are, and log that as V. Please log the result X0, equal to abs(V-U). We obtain 1.11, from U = 9.13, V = 10.2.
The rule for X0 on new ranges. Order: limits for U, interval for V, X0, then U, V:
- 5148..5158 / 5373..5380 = 0.73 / 9.46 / 10.2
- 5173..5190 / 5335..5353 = 2.32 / 8.15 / 10.5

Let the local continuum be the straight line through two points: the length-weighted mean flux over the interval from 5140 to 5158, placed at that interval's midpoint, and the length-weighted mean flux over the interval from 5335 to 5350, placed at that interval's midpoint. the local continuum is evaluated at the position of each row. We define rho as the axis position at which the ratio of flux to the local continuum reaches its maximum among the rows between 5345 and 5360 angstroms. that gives 5354.0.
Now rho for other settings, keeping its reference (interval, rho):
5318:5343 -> 5319.0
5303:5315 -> 5304.0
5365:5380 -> 5379.0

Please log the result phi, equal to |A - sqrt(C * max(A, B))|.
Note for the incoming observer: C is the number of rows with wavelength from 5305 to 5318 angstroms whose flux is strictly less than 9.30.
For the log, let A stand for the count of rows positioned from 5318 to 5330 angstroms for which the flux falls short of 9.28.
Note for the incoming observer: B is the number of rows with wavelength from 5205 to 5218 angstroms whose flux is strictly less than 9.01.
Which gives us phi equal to 2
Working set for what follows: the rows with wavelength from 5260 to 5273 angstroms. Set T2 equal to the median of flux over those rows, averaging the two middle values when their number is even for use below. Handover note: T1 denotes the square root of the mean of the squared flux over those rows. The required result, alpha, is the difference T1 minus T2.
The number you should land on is 0.10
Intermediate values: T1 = 8.0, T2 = 7.9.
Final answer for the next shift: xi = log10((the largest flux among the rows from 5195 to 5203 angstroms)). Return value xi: 0.976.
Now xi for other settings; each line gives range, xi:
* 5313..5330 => 1.048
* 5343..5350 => 1.031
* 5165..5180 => 0.935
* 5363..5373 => 0.998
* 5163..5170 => 0.938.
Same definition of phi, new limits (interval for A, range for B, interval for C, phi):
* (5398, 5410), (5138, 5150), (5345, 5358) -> 1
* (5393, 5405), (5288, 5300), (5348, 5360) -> 2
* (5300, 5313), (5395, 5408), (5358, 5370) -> 0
